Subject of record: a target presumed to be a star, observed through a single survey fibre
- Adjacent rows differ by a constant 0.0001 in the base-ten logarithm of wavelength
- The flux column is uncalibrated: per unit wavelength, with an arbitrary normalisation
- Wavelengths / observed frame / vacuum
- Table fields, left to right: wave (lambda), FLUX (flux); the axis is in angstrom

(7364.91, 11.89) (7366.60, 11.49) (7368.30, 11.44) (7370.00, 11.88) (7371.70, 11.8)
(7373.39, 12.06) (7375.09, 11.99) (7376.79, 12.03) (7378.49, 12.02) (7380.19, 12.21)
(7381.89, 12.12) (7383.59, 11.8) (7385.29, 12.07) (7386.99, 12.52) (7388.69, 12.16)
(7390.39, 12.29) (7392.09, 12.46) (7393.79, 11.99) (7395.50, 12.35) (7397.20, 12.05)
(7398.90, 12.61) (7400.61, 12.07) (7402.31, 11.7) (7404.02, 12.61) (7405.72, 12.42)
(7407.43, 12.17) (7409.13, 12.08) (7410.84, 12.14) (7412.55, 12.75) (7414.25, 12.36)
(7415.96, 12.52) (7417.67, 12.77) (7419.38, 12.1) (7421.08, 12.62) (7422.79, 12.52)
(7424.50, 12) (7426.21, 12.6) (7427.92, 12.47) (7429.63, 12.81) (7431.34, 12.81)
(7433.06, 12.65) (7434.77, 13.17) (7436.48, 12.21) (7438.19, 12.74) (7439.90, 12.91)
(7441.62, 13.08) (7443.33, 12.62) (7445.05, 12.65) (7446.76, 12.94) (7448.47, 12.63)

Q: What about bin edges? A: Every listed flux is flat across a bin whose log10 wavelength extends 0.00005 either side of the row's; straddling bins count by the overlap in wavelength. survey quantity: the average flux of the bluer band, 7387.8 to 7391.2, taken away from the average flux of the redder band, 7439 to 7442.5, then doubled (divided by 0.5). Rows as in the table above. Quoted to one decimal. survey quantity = 1.5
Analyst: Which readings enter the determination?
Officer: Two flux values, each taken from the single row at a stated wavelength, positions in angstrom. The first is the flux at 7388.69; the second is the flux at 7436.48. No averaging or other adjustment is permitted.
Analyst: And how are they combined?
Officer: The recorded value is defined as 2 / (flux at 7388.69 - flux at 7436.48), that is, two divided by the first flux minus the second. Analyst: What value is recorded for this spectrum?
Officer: -40.0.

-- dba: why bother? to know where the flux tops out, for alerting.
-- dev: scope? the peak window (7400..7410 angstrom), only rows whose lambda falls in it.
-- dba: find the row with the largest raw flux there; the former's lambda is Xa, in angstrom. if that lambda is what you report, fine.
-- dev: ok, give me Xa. 7404.02 angstrom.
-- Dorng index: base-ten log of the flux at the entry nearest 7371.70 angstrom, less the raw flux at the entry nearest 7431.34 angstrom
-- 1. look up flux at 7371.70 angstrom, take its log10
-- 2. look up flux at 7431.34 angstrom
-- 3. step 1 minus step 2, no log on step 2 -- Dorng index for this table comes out -11.7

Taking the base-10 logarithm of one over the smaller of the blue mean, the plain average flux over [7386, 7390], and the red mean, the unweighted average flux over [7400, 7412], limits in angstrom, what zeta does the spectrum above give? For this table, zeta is -1.09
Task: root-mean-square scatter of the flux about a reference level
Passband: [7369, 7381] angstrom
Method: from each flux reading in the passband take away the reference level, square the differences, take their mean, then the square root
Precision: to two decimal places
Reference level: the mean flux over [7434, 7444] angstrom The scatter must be 0.80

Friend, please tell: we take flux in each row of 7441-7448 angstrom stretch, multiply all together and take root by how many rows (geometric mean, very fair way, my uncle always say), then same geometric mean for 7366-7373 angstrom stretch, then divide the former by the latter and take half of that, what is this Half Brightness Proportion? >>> 0.550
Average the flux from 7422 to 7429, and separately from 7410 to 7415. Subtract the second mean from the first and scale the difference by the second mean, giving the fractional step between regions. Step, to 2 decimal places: 0.00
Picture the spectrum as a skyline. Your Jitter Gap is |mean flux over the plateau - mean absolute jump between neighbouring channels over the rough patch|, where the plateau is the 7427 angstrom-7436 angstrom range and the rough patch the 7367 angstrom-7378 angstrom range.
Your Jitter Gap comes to 12.6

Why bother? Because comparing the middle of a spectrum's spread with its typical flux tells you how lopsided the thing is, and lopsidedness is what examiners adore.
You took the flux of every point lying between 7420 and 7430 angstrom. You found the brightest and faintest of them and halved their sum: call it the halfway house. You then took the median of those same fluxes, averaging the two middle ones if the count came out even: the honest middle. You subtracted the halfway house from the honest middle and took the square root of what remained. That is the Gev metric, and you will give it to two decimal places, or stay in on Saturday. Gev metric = 0.39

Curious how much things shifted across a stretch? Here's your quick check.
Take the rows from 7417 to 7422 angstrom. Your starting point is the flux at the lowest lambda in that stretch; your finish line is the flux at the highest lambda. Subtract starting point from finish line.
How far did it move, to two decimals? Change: -0.15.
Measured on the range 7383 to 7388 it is 0.72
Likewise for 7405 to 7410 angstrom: -0.34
